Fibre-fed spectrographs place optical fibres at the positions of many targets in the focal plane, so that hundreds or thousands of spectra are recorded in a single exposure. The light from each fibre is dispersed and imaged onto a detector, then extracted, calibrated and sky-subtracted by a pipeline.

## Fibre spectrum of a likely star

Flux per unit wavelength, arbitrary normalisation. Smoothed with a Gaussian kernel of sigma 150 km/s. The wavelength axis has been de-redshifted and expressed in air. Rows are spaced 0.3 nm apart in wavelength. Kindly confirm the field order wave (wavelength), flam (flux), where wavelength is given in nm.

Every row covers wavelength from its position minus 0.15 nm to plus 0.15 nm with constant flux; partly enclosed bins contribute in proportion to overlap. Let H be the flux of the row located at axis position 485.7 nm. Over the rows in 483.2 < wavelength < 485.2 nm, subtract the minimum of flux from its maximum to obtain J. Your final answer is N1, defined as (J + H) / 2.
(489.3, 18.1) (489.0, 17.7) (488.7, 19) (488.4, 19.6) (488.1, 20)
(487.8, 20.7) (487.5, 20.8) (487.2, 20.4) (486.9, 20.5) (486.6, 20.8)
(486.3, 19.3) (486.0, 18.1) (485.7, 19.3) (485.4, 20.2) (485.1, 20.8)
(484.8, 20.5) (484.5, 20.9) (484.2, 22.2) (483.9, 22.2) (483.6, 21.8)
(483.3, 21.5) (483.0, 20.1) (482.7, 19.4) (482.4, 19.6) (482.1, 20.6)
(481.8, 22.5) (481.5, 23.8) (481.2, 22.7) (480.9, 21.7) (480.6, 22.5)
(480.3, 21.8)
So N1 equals 10.50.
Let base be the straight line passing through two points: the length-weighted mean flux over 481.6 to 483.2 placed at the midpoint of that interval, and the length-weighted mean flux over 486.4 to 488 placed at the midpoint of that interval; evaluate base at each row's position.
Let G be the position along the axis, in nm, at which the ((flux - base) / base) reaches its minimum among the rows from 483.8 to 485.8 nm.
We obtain 485.7 nm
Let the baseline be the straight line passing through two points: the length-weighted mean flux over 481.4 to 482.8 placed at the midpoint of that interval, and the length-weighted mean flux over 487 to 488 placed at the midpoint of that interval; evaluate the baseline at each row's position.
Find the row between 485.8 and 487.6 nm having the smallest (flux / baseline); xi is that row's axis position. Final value 486.0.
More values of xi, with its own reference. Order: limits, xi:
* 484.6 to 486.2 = 486.0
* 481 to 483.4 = 482.7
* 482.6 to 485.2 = 482.7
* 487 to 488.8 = 488.7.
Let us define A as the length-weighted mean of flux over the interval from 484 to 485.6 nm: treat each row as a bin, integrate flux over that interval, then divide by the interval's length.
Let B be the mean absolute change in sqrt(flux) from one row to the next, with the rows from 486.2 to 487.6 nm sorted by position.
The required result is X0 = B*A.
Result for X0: 1.3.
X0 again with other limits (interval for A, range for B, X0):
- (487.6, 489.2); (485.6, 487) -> 2.3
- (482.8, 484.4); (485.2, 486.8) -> 2.9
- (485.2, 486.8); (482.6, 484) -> 1.5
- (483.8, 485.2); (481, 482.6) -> 3.0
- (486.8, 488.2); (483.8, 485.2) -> 1.1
